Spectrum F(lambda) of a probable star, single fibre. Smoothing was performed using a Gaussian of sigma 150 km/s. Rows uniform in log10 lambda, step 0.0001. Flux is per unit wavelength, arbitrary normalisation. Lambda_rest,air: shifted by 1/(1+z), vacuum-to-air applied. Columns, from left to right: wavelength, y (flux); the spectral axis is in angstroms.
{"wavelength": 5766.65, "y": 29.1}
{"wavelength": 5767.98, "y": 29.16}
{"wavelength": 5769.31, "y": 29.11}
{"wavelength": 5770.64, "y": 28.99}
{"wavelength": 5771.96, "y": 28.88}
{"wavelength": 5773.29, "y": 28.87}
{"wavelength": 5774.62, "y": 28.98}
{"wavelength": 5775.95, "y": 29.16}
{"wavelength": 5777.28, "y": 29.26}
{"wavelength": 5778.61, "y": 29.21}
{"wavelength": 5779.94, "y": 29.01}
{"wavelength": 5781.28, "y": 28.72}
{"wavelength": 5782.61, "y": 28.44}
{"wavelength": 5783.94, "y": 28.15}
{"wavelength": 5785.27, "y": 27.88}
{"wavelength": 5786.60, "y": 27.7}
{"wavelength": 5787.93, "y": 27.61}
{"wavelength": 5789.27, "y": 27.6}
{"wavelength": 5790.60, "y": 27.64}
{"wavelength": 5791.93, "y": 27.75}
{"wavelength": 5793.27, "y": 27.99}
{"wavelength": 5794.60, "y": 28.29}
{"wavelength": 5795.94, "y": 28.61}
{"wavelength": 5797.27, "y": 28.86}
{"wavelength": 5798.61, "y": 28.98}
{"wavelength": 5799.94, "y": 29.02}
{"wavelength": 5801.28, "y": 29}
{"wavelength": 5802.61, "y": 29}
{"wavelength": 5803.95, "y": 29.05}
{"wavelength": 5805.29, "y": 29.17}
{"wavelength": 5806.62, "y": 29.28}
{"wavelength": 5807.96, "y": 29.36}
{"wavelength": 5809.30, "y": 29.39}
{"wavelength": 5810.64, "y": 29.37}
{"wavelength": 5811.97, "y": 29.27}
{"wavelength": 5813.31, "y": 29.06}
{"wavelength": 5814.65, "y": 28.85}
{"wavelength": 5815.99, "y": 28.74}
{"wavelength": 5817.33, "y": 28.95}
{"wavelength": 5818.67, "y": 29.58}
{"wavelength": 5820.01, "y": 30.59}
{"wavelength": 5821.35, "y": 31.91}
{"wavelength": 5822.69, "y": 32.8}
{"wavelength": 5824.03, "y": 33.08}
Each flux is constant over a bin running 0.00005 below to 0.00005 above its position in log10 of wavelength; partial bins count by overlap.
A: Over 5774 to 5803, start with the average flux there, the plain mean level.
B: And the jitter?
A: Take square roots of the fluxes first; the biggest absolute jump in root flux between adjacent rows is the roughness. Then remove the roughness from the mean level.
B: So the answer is 28.5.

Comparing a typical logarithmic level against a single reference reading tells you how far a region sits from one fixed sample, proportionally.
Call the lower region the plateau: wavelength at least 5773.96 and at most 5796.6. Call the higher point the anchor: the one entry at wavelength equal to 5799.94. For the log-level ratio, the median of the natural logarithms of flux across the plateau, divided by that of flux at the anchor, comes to 0.99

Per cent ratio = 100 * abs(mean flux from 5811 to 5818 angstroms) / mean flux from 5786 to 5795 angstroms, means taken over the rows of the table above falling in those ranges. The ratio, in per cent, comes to 104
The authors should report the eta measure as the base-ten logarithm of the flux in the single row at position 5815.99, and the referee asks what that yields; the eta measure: 1.46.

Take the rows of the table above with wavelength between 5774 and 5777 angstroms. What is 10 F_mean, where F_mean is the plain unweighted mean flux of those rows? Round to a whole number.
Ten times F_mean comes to 291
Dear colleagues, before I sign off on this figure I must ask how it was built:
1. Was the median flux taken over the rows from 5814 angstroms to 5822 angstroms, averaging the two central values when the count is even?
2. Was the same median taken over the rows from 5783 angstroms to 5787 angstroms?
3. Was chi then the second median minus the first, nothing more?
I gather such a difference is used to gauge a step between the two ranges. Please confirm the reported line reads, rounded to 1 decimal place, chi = -1.4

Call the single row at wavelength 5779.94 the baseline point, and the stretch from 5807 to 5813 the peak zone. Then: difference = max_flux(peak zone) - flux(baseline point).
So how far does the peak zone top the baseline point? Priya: 0.4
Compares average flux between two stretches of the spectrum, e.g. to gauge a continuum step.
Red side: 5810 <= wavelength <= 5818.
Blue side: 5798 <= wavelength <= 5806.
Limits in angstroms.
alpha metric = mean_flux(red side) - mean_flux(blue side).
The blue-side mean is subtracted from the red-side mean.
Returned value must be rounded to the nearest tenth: 0.0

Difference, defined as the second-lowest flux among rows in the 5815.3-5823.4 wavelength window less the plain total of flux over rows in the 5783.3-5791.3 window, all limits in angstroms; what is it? -138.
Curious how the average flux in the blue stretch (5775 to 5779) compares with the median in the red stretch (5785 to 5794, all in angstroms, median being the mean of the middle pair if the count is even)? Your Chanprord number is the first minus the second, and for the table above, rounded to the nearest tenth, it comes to 1.5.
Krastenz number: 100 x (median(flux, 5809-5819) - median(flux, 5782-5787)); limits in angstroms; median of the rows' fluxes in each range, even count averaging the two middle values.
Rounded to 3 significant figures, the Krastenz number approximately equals 115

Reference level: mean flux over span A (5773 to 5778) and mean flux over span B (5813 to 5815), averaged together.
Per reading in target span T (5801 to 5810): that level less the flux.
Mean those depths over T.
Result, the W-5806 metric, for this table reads -0.2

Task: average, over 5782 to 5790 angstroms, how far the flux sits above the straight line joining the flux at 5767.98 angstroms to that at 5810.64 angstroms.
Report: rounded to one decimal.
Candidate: -1.4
